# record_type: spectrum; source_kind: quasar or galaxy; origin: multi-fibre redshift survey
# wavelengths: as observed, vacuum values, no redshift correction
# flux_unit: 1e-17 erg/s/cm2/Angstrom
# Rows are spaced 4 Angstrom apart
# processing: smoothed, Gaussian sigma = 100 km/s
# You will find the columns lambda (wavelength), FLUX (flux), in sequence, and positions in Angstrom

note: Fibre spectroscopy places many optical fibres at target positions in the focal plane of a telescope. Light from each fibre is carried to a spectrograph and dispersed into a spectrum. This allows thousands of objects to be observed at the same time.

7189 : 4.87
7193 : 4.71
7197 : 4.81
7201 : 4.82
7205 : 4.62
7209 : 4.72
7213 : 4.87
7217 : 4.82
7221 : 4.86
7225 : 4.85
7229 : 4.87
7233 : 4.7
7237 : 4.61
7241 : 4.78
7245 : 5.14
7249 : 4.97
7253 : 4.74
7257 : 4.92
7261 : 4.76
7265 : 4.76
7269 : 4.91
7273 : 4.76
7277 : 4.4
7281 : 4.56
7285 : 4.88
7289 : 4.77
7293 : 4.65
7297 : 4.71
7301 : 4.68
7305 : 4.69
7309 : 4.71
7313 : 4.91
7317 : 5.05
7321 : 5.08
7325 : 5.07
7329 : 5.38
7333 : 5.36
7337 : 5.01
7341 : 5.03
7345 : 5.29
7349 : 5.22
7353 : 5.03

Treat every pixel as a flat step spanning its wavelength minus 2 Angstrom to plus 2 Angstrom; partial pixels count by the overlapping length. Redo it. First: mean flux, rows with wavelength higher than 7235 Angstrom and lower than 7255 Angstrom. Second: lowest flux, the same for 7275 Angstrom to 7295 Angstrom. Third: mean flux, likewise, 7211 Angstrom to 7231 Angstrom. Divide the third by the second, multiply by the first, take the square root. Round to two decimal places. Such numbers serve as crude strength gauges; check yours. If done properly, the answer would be 2.31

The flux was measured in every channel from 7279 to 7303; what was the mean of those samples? 4.71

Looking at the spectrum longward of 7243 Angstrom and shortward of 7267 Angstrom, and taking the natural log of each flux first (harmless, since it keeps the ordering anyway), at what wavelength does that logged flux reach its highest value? 7245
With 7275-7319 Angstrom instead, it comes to 7317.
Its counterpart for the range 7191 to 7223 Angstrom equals 7213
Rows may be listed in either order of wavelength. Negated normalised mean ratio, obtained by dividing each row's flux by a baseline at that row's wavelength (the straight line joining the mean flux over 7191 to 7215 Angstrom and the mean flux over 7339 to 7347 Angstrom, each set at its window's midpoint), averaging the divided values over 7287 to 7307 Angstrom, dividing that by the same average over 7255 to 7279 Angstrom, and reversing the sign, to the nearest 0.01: -0.97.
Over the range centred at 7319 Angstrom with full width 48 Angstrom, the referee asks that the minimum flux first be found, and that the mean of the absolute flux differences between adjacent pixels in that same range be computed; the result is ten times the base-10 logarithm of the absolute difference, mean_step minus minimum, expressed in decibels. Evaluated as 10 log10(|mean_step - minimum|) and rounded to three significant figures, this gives 6.61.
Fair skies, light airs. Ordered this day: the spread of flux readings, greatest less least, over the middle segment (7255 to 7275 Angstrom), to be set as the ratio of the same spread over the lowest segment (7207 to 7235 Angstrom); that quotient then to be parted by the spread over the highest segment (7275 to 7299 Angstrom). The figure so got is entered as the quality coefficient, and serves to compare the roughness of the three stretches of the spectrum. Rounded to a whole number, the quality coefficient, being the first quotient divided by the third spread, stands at 2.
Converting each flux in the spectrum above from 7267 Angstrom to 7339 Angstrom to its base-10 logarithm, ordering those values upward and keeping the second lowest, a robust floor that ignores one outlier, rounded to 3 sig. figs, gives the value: 0.659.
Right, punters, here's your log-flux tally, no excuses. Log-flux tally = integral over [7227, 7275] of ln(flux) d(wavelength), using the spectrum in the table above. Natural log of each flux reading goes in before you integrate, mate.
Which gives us 75.5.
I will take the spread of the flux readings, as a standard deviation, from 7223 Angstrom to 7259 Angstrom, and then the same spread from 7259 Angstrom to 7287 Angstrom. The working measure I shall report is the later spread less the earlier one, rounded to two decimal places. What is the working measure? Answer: 0.02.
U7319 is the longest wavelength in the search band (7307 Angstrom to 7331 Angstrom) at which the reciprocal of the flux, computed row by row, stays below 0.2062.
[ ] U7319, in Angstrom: 7329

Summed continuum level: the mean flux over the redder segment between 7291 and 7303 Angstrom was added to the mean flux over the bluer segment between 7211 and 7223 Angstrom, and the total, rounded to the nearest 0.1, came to 9.5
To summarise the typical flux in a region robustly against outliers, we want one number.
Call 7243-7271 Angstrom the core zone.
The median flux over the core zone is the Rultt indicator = 4.91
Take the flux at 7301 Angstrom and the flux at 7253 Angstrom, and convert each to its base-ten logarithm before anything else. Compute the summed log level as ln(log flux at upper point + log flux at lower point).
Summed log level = 0.297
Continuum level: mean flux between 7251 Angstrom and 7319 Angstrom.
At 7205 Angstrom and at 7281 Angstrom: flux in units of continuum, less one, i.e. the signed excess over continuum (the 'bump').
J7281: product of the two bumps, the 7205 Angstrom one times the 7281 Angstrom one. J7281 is 0.0012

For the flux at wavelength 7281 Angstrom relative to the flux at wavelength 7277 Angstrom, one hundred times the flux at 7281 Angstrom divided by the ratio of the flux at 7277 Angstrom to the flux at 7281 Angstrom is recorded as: 473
